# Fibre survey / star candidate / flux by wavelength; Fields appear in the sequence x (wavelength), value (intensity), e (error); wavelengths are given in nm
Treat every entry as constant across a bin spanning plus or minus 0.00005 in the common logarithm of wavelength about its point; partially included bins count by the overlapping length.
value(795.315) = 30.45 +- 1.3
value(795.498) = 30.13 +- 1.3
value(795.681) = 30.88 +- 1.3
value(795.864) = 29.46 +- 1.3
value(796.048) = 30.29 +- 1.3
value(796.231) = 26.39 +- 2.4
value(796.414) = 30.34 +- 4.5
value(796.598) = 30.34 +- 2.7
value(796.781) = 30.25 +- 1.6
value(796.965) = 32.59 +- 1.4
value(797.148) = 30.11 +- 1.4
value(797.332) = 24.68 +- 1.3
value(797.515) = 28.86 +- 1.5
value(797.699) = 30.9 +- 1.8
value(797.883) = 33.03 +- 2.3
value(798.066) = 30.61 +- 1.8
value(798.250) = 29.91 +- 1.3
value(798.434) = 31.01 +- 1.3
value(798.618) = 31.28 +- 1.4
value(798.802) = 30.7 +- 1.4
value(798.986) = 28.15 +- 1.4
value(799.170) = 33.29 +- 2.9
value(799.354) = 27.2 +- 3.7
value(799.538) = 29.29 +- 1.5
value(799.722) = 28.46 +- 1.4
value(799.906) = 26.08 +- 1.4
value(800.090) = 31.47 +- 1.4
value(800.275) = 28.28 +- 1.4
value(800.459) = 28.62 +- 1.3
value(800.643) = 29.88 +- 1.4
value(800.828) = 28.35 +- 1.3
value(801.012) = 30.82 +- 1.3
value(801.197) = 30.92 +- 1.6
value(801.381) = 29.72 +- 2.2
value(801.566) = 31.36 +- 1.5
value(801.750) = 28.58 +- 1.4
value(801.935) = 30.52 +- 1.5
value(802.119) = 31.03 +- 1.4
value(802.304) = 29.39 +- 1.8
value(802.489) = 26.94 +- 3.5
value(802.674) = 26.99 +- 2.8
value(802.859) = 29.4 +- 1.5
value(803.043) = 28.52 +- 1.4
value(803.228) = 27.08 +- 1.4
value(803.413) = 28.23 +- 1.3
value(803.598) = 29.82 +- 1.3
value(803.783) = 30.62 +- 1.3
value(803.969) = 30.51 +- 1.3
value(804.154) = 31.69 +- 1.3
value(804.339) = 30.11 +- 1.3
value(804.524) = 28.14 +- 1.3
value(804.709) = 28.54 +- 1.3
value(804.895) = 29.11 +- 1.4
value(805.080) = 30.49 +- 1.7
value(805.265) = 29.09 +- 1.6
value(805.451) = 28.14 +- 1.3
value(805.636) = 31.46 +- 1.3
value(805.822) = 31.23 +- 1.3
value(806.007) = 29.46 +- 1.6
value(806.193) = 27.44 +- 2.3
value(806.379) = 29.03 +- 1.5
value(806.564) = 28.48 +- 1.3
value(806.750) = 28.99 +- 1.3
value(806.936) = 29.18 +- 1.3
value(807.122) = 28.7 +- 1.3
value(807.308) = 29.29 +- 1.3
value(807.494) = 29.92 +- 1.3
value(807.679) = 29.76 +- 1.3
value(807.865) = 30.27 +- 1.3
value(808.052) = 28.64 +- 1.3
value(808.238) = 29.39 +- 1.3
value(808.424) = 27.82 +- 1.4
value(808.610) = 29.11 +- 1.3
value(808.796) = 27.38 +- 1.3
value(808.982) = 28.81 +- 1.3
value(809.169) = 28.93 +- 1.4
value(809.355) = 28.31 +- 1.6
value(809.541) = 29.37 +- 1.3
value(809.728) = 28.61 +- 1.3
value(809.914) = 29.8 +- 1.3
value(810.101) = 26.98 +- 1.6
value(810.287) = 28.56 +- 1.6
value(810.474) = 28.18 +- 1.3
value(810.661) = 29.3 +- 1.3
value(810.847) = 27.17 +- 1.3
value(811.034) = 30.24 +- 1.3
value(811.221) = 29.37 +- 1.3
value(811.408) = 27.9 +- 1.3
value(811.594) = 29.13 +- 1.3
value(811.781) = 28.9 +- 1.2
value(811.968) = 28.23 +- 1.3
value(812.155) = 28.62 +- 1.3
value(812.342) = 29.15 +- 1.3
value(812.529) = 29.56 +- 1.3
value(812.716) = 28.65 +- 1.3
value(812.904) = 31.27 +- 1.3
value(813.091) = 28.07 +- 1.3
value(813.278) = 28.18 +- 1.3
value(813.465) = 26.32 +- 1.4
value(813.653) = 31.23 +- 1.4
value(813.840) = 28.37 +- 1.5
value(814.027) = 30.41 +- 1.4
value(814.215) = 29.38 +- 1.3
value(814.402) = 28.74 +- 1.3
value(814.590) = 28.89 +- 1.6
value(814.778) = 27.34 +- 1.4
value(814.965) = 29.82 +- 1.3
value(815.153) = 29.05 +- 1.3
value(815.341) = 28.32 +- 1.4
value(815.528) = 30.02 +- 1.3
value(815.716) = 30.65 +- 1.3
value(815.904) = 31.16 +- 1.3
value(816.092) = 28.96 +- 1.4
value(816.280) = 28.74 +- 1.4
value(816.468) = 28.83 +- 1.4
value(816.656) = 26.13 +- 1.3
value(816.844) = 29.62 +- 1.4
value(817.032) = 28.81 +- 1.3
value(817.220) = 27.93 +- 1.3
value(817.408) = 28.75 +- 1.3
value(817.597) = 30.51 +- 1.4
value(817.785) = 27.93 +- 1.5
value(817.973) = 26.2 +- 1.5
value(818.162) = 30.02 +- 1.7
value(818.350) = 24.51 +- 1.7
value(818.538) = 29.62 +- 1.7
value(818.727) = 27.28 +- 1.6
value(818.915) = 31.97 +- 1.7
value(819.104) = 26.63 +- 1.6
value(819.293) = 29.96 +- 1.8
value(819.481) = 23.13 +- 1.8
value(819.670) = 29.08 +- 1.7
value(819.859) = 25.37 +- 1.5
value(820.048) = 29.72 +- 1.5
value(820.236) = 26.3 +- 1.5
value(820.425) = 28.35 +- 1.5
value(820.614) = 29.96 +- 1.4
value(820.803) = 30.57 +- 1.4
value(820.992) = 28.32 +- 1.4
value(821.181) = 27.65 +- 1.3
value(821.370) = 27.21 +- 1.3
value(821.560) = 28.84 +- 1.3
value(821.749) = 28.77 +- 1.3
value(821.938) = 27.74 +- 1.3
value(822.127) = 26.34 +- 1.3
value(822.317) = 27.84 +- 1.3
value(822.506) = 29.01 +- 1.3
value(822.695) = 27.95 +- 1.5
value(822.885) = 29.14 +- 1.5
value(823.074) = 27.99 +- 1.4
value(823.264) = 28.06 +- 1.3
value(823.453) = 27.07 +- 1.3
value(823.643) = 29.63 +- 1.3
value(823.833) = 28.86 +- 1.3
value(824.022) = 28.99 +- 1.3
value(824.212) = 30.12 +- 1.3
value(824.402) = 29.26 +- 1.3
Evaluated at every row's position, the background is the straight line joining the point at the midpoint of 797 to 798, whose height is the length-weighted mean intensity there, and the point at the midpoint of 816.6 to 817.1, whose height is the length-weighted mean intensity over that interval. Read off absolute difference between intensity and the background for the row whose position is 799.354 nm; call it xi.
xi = 2.4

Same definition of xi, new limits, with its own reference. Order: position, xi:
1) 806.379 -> 0.1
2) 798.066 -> 0.9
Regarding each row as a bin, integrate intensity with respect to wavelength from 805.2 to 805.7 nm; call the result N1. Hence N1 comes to 14.7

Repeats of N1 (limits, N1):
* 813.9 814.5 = 17.7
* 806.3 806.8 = 14.4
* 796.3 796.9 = 18.1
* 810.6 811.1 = 14.4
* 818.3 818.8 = 13.7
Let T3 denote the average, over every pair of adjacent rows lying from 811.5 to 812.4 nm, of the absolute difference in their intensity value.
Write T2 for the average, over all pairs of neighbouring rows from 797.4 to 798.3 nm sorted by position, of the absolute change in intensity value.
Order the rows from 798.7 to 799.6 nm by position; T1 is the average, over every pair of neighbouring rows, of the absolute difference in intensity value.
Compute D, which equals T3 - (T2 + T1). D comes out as -5.3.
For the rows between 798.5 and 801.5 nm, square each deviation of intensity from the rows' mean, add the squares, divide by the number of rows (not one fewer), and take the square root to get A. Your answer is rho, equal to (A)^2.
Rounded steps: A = 1.77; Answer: 3.1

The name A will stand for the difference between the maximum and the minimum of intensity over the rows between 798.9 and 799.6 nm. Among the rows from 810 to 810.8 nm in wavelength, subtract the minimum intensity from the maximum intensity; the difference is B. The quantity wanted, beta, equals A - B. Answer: 3.8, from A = 6.1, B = 2.3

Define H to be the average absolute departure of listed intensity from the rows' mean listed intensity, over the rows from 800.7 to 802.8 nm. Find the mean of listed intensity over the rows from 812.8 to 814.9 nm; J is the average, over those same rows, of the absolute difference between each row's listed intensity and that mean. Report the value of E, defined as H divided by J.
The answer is 1.11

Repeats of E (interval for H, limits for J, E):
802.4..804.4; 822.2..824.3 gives 1.86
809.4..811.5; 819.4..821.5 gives 0.50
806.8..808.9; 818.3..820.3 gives 0.29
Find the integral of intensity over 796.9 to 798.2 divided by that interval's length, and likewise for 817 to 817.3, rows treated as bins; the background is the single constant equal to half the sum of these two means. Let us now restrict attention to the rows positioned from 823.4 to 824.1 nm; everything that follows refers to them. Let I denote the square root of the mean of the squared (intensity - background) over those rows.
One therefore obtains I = 1.1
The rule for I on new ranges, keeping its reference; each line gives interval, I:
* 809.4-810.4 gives 1.1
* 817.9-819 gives 2.7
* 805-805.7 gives 1.4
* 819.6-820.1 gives 2.2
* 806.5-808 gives 0.6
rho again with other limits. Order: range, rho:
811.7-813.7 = 1.8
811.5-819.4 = 2.3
